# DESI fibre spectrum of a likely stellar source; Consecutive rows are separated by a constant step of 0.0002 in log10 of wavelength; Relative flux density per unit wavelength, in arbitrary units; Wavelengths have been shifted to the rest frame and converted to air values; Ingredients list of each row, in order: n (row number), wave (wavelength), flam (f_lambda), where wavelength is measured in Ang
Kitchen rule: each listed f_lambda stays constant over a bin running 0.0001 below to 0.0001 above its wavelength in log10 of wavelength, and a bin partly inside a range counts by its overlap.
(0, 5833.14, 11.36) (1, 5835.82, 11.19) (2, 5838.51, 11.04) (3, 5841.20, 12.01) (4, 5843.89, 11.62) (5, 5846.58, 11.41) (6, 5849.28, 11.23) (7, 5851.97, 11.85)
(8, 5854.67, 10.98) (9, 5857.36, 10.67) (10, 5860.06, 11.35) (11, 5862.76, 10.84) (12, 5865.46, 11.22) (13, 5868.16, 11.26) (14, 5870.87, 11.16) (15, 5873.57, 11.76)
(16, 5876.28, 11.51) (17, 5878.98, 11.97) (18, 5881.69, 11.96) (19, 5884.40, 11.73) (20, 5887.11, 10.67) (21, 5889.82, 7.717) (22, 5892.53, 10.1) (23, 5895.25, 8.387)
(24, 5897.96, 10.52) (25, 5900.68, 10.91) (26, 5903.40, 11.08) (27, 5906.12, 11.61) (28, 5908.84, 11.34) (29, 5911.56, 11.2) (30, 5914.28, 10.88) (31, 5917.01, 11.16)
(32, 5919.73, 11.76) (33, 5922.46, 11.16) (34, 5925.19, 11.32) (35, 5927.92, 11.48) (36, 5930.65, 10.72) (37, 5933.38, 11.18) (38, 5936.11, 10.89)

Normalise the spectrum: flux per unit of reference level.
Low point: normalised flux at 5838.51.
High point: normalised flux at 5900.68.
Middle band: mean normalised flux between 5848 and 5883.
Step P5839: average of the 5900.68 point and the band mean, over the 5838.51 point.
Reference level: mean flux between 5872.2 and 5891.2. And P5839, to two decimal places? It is 1.01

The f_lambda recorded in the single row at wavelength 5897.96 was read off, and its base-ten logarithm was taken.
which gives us 1.02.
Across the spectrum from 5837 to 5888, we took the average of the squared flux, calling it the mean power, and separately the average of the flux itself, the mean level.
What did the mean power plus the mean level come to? 141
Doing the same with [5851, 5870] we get 136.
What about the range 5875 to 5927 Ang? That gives 131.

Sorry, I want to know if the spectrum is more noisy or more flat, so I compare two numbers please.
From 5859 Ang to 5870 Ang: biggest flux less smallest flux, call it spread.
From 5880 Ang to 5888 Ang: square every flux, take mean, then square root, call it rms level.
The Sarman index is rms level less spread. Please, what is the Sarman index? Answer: 11.0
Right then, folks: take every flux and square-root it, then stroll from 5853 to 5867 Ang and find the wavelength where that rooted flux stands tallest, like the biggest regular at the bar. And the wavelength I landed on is 5860.06 Ang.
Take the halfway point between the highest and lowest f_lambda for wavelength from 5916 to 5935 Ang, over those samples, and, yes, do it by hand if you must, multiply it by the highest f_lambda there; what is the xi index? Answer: 132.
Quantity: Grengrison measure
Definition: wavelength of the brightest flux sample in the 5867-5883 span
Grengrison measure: 5878.98 Ang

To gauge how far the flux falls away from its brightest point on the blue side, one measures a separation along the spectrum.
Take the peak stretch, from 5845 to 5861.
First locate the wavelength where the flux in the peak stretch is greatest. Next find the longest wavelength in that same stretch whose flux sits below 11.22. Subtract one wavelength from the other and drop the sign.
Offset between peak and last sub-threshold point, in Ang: 5.4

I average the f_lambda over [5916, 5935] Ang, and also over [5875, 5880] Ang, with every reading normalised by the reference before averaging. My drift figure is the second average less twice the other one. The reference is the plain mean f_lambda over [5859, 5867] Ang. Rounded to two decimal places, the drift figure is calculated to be -0.97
